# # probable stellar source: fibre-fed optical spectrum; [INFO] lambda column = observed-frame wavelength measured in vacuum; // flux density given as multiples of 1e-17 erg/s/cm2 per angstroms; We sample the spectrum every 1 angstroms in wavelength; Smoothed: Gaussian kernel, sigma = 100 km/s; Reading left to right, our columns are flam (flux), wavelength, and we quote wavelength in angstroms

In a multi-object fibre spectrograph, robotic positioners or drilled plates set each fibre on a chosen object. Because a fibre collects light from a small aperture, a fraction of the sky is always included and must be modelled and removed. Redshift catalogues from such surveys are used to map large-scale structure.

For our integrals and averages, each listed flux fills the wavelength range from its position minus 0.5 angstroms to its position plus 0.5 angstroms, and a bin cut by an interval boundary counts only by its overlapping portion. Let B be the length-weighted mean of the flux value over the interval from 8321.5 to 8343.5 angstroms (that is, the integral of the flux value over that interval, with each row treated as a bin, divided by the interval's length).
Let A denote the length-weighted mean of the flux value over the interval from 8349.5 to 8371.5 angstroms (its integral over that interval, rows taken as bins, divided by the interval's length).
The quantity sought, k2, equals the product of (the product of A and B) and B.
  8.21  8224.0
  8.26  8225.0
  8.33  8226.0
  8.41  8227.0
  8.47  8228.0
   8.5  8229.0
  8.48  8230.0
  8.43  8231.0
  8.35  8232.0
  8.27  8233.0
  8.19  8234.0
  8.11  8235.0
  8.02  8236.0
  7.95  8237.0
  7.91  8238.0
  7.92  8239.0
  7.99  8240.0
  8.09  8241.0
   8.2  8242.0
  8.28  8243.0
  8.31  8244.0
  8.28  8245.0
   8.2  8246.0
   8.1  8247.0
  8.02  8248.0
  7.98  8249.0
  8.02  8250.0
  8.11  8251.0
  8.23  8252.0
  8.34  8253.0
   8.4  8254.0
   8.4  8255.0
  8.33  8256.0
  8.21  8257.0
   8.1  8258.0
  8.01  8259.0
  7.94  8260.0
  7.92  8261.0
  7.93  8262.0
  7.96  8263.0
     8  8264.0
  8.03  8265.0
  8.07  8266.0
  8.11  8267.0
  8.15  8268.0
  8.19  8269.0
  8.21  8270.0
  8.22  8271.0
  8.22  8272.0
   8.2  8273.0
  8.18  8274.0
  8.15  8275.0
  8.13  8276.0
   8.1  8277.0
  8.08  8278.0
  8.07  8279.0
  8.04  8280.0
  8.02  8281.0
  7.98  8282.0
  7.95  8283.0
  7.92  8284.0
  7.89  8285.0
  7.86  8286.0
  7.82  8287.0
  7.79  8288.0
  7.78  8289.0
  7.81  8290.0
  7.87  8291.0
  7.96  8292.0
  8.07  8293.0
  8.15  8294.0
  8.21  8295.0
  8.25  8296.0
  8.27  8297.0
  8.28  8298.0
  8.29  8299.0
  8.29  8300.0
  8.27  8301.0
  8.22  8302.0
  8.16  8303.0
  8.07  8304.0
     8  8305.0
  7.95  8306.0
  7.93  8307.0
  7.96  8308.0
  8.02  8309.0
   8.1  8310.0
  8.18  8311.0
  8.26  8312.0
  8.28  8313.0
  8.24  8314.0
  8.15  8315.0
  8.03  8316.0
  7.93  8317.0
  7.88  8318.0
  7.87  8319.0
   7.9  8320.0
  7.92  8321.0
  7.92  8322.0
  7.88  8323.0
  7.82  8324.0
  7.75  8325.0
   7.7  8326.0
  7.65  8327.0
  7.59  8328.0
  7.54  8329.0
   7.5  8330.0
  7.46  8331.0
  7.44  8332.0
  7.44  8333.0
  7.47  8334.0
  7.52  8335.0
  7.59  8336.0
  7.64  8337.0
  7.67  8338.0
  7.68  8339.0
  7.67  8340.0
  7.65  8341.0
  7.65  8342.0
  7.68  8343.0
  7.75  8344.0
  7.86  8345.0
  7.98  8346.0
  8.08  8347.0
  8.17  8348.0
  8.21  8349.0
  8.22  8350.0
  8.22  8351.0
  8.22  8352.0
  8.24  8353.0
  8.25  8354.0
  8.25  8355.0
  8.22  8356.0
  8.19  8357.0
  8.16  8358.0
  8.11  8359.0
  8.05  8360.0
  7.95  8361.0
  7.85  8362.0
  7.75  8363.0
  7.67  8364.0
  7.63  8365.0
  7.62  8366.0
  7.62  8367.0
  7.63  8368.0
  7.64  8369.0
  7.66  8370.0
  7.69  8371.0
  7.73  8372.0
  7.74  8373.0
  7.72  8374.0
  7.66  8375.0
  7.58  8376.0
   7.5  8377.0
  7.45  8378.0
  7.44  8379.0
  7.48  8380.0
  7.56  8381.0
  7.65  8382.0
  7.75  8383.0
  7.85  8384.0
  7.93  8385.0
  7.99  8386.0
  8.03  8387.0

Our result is 463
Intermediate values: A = 7.9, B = 7.63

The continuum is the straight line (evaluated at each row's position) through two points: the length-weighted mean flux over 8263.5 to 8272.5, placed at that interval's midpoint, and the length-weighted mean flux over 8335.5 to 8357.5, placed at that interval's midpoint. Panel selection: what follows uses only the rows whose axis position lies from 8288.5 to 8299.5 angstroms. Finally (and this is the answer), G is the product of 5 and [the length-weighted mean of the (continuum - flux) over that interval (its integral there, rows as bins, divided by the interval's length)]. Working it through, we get 0.0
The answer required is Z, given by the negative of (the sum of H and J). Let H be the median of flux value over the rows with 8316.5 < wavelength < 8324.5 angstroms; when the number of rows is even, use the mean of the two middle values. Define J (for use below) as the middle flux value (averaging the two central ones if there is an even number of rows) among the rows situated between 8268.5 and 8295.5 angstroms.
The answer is -16.0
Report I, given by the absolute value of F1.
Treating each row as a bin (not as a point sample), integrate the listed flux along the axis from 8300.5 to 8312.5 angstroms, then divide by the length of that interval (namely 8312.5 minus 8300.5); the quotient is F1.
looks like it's 8.09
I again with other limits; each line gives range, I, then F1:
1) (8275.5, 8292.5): 7.95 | 7.95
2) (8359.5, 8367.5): 7.77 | 7.77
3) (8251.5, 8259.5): 8.25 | 8.25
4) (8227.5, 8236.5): 8.31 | 8.31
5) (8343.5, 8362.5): 8.10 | 8.10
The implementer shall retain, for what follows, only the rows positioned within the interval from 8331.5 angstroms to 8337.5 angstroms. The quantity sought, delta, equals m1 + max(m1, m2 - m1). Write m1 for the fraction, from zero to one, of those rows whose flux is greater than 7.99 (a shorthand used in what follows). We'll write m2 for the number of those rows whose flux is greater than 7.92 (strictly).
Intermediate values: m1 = 0.00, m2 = 0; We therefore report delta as 0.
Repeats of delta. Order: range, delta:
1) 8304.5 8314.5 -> 10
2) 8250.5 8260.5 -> 10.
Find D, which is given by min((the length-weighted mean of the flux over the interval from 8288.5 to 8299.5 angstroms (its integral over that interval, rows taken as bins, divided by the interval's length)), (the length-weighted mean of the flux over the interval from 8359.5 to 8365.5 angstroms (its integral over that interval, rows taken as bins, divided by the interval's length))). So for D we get 7.8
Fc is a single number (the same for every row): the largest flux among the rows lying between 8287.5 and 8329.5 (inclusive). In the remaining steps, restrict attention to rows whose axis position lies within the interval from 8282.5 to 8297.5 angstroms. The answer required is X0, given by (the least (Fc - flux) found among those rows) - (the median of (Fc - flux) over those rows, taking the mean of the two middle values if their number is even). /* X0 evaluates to -0.35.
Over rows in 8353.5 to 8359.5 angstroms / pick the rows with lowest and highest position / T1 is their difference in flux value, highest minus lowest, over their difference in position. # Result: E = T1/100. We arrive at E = -0.0003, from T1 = -0.03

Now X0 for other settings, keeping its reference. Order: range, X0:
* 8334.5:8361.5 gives -0.20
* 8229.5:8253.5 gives -0.33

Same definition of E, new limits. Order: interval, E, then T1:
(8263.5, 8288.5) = -0.0001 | -0.01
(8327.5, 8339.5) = 0.0001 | 0.01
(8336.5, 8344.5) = 0.0002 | 0.02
